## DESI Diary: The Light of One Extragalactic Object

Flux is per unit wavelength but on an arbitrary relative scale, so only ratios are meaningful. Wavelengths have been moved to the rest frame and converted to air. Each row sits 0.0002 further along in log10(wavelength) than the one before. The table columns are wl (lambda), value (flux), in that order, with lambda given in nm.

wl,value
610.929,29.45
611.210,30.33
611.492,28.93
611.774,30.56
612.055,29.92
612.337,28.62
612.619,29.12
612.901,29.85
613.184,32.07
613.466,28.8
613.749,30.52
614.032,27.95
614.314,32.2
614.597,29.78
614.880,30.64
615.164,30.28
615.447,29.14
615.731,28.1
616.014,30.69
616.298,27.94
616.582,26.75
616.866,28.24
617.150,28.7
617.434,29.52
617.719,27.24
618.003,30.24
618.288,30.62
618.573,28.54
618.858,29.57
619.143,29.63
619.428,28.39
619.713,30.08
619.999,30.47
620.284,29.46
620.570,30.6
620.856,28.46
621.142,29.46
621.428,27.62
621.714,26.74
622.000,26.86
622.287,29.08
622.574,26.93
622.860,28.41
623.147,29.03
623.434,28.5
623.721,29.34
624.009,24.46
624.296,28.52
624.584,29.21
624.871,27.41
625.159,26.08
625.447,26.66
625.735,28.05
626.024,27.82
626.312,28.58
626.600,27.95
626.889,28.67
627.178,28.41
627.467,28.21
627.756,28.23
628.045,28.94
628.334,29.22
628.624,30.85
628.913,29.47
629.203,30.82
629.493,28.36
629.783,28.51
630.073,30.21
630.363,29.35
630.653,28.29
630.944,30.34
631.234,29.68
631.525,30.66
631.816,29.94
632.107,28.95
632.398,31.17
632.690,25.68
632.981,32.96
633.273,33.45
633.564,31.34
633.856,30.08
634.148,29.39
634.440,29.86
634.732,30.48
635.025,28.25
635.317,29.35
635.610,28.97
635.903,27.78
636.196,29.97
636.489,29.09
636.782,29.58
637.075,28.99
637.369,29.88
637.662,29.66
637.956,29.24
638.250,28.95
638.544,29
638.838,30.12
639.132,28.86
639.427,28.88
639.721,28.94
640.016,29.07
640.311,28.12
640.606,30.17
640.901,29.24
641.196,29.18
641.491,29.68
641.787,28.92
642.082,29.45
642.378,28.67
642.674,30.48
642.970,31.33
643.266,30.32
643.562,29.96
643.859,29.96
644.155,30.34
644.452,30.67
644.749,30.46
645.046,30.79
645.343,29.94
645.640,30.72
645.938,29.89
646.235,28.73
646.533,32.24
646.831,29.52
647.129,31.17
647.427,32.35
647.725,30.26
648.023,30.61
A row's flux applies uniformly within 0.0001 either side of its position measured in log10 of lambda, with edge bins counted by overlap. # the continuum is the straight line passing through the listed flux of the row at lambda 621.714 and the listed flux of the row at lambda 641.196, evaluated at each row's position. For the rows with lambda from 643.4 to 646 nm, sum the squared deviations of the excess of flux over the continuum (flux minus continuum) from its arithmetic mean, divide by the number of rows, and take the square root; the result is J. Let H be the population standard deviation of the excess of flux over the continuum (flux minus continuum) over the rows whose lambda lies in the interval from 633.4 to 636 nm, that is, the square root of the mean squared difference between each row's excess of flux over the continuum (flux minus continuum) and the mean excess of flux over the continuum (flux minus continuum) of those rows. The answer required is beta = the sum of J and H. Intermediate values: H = 1.11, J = 0.35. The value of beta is 1.5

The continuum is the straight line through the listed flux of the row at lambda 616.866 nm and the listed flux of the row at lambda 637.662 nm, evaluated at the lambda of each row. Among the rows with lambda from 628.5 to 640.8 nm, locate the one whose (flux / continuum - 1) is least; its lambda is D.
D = 632.690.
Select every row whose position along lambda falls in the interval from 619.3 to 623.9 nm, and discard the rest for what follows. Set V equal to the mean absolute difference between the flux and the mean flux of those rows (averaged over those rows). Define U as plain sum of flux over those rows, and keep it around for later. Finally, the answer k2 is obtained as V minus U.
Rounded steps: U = 459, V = 0.98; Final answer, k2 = -458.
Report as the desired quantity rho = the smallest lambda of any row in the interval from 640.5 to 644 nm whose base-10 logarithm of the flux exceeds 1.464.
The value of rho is 640.606 nm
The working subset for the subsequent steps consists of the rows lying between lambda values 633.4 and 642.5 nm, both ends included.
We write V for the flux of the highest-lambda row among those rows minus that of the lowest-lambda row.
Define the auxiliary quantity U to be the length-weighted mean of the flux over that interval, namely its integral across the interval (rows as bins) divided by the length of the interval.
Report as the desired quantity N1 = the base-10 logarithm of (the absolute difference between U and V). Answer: 1.51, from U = 29.3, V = -2.7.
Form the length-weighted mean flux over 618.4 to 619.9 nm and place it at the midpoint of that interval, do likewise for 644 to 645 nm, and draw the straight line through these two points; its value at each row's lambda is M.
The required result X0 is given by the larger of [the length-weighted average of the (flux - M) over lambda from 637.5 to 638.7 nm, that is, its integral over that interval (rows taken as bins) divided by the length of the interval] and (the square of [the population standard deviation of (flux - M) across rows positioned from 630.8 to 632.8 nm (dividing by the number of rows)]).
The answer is 2.9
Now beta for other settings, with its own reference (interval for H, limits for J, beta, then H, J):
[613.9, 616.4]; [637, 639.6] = 1.9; 1.42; 0.48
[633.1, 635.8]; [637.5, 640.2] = 2.0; 1.52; 0.45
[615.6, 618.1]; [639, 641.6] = 1.7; 1.24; 0.50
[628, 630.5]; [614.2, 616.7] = 2.5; 0.88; 1.66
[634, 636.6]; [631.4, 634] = 3.0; 0.83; 2.14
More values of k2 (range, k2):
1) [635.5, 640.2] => -467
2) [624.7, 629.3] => -454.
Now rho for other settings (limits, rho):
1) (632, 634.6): 632.398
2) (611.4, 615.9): 611.774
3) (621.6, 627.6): 623.721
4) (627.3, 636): 628.334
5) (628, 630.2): 628.334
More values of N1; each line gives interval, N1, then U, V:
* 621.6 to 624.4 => 1.42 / 27.8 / 1.8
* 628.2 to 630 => 1.48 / 29.6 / -0.7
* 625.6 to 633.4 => 1.38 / 29.4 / 5.4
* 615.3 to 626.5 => 1.46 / 28.5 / -0.6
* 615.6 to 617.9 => 1.47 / 28.4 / -0.9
